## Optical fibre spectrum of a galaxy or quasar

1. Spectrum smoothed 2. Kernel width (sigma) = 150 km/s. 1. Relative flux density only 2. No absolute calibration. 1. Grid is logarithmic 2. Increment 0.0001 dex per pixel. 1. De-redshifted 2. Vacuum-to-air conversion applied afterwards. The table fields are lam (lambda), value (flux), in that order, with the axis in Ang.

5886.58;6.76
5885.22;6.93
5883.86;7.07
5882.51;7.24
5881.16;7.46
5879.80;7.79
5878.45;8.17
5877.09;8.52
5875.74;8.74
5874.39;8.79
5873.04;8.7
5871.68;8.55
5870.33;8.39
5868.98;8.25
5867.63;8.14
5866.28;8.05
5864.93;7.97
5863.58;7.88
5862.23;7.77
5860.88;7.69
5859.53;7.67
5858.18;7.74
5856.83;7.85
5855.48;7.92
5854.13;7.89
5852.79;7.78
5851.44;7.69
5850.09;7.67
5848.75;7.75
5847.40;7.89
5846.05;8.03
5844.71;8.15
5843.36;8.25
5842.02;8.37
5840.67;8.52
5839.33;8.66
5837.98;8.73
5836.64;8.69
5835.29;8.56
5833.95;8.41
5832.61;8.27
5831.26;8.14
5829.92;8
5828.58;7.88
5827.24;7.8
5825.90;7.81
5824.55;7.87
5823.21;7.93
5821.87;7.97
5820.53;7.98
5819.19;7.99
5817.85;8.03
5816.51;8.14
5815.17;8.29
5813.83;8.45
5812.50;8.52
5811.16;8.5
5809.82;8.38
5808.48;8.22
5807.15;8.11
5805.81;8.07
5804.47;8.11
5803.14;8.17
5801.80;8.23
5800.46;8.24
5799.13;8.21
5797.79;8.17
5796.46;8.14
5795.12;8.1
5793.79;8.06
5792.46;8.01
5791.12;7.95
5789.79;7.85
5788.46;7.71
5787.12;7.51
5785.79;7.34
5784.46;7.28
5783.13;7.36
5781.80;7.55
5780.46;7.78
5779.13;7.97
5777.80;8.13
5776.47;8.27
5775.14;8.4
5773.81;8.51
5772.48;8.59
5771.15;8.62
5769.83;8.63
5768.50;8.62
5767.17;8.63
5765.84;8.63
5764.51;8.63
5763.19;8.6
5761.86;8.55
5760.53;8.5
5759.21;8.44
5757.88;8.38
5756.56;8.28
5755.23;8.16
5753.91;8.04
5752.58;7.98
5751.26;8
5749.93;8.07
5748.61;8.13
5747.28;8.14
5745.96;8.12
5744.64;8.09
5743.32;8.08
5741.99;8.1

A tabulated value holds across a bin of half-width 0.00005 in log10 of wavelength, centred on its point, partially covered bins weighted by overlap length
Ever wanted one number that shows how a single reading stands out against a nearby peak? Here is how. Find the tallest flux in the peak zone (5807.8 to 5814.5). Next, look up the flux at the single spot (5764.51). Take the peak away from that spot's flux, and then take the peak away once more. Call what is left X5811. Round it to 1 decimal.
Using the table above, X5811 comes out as -8.4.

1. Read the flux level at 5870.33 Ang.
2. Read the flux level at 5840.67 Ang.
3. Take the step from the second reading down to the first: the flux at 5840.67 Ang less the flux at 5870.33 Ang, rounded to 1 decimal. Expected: 0.1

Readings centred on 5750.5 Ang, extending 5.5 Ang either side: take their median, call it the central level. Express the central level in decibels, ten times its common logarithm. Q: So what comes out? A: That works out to 9.08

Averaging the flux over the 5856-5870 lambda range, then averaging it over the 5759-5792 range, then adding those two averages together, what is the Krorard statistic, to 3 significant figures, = 16.1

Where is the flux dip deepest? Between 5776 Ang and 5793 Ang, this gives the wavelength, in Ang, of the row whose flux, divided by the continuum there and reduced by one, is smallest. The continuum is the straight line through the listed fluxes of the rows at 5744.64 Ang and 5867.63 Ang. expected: 5784.46 Ang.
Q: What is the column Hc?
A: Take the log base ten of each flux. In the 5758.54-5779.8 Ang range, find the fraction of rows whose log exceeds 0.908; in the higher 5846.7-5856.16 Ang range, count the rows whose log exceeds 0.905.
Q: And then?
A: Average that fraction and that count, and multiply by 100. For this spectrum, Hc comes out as 47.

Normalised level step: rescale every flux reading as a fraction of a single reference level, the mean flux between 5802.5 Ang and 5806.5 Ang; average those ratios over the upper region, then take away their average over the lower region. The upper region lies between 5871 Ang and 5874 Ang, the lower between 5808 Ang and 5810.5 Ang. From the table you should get 0.04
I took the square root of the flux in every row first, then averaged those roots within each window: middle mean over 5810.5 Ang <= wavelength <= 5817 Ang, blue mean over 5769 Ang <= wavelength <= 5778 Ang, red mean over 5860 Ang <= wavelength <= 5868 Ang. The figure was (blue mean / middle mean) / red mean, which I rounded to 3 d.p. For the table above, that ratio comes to 0.357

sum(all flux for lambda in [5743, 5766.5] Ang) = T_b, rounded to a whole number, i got 149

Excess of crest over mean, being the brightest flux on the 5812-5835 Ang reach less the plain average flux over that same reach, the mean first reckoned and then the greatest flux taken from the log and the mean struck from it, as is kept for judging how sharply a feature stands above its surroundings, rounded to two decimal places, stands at 0.43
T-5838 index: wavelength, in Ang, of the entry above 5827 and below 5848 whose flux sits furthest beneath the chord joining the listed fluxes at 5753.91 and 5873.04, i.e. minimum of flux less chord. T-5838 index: 5847.40 Ang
